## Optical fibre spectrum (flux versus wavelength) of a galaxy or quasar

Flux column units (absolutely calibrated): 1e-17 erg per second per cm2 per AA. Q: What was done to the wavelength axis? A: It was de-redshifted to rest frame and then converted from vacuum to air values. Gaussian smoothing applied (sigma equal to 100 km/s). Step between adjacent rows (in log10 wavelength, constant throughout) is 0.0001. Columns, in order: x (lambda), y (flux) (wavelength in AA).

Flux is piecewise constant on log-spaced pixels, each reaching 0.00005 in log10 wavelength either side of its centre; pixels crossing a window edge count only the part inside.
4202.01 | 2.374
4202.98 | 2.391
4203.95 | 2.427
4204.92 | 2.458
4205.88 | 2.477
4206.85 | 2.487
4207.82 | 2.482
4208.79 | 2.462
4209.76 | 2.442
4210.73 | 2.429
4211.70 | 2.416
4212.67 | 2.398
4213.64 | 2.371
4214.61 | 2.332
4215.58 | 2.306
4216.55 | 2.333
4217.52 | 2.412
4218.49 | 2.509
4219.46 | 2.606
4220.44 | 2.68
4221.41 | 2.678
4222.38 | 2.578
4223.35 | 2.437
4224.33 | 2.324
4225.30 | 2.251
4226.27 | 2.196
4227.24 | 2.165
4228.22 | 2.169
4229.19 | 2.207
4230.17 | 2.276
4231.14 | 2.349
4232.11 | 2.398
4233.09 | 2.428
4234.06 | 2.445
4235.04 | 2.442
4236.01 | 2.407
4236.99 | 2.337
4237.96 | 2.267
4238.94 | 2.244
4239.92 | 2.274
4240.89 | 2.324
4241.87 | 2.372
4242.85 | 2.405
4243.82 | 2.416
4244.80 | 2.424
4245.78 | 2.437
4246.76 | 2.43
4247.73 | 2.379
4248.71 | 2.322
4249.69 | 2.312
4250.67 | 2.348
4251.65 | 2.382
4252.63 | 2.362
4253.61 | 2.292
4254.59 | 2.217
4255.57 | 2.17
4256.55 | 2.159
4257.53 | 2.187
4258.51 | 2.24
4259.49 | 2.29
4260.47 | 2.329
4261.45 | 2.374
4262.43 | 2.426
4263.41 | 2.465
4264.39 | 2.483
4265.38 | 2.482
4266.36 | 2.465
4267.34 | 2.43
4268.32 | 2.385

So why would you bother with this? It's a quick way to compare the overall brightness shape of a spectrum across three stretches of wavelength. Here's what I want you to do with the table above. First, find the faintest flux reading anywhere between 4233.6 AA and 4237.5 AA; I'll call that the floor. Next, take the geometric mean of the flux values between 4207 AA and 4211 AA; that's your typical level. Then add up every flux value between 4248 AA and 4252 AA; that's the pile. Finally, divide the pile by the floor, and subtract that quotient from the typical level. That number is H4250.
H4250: -1.6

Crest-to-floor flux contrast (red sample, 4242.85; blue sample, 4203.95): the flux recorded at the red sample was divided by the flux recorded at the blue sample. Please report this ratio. 0.99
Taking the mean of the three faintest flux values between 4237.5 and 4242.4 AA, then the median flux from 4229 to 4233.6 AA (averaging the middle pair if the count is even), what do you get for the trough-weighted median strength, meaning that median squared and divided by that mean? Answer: 2.44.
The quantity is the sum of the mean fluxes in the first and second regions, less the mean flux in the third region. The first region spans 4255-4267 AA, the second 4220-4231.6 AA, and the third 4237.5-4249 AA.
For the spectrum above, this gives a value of 2.34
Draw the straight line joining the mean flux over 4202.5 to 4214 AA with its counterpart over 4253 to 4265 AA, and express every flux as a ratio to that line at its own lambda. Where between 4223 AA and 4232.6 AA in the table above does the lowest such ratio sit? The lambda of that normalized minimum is 4227.24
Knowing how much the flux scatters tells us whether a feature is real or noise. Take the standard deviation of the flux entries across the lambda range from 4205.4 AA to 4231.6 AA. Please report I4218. 0.14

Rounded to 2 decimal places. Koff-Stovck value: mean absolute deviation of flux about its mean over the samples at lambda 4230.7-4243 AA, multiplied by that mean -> 0.13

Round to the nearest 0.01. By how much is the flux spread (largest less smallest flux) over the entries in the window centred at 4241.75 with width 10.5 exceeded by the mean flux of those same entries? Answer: 2.16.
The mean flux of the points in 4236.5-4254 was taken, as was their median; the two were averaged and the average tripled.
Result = 7.06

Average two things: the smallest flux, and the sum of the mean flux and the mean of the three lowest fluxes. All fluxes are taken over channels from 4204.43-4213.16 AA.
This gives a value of 3.631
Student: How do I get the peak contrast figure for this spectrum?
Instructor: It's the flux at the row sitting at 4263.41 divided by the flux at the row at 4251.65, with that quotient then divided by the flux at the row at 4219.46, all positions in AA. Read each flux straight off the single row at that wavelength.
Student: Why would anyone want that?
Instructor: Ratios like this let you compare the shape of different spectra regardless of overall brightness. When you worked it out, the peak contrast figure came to 0.397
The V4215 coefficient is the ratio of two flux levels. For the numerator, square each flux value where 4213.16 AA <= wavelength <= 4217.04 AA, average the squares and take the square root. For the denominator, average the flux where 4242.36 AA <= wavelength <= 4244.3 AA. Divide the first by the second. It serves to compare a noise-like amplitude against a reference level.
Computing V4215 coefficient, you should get 0.97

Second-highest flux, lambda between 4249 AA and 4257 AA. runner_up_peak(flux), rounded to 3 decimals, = 2.362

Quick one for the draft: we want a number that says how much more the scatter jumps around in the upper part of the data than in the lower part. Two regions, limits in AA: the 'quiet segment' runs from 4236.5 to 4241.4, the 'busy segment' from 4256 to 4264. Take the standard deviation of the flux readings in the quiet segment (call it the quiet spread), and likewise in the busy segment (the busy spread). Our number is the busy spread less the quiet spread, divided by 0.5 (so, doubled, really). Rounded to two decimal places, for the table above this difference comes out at 0.14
